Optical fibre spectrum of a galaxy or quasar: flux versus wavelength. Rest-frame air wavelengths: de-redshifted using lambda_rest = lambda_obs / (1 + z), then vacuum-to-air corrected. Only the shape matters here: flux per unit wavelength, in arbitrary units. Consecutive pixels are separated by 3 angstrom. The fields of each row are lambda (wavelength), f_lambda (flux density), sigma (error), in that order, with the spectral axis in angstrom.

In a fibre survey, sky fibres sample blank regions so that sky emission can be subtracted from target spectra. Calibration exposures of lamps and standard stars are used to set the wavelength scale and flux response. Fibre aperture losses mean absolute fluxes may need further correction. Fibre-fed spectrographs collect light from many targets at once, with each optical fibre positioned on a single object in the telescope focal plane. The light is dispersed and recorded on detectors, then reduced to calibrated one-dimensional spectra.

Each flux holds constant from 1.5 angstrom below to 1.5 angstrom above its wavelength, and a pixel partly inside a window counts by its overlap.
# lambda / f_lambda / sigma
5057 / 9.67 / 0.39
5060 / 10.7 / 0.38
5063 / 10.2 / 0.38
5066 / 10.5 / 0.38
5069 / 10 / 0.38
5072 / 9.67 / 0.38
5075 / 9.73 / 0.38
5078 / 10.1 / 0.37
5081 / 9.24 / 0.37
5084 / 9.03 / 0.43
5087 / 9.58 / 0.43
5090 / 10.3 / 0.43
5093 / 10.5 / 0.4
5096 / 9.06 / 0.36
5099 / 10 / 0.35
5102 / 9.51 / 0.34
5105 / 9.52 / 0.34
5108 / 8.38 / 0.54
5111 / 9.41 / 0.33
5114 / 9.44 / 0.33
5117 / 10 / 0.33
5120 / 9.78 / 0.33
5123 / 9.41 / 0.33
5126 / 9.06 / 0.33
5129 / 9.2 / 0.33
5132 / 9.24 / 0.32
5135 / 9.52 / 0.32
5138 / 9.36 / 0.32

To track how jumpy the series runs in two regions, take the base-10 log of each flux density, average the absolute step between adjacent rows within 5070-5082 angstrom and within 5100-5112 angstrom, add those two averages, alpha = 0.055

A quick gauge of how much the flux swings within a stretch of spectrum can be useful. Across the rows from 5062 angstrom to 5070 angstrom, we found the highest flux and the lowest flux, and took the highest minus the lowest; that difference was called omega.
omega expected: 0.50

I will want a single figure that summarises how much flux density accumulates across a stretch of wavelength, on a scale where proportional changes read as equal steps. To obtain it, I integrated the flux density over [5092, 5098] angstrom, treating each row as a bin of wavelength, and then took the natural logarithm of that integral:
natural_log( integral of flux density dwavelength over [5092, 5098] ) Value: 4.07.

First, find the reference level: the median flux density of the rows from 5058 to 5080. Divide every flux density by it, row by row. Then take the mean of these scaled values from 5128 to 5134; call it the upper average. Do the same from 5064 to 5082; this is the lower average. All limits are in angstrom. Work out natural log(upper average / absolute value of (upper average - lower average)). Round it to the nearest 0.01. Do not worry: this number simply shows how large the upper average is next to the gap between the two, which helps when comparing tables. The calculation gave 2.65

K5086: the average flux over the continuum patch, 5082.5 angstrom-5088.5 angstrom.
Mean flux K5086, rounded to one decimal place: 9.3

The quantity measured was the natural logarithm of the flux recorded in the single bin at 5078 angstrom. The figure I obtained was 2.31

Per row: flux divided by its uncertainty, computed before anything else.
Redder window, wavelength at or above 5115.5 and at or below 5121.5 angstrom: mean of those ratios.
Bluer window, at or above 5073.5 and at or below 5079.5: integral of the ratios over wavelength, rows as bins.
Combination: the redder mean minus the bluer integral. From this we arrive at -129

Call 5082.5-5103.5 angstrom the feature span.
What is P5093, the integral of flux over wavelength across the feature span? 203.9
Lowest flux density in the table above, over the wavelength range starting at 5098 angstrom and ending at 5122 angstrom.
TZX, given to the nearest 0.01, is 8.38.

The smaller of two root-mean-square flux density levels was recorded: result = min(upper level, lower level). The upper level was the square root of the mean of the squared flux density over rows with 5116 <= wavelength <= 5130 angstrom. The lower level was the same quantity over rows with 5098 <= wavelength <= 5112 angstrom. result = 9.38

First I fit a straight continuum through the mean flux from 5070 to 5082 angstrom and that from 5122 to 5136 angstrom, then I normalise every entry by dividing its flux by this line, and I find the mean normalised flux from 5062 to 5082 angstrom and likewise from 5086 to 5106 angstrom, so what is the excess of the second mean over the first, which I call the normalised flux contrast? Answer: 0.01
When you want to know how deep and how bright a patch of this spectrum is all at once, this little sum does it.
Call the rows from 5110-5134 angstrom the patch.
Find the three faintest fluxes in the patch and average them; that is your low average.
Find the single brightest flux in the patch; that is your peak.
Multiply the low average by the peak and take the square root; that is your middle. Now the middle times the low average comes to 87.8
